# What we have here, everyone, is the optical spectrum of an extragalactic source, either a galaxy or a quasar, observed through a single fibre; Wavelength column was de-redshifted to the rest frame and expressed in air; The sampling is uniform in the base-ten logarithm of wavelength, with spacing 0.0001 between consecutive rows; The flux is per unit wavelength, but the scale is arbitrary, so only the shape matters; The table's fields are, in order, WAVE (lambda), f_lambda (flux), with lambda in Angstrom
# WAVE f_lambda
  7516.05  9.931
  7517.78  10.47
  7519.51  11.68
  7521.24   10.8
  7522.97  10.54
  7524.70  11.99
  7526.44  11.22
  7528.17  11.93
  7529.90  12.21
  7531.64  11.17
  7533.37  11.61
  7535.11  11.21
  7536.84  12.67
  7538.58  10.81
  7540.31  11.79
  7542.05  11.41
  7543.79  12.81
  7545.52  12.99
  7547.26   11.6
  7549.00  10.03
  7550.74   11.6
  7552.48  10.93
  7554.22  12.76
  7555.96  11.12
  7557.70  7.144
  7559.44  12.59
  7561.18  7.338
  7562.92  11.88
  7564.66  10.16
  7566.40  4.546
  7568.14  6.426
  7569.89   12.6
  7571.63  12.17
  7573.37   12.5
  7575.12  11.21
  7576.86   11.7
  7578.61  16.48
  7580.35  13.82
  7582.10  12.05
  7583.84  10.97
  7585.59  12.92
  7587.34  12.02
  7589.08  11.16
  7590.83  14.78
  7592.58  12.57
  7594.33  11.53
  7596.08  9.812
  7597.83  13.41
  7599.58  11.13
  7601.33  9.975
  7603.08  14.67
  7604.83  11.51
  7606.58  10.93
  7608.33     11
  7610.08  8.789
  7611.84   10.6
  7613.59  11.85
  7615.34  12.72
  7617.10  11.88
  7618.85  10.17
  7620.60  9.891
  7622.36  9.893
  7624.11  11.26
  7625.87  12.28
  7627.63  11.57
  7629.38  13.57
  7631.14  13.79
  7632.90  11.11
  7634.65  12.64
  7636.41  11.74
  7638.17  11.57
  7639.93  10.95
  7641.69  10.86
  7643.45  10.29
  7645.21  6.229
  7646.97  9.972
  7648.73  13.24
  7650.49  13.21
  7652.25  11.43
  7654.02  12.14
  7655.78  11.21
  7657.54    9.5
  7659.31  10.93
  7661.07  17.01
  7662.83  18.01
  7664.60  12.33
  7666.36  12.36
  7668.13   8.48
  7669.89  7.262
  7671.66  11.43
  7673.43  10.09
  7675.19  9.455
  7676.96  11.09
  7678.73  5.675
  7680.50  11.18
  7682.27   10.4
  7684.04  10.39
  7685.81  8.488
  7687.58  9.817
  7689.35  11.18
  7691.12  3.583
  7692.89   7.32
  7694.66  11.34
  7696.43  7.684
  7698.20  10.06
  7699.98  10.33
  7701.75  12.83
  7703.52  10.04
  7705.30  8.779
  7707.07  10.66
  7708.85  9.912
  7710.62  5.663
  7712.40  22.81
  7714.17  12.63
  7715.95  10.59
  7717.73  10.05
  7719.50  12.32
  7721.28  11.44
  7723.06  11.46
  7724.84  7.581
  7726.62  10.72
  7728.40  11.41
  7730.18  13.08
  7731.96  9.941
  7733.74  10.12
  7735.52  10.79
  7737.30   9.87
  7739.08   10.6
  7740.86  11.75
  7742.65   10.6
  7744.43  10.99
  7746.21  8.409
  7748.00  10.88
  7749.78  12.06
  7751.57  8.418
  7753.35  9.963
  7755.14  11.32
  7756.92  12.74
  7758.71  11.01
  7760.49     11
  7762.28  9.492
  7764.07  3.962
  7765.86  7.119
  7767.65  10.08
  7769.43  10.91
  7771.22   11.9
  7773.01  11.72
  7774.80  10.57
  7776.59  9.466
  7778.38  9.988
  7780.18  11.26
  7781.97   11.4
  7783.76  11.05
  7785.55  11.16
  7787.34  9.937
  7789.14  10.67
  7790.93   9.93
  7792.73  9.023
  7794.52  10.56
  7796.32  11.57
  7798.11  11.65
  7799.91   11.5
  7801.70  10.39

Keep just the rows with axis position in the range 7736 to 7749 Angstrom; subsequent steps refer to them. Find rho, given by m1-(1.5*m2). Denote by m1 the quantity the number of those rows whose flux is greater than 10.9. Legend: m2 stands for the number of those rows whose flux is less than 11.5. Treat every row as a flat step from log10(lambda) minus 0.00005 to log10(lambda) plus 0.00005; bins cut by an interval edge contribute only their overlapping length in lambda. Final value -7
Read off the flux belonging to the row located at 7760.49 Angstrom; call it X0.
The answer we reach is 11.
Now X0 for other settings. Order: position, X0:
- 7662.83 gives 18.01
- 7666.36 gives 12.36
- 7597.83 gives 13.41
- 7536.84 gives 12.67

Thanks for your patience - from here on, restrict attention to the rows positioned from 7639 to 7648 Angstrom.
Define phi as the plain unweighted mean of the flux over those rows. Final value 9.7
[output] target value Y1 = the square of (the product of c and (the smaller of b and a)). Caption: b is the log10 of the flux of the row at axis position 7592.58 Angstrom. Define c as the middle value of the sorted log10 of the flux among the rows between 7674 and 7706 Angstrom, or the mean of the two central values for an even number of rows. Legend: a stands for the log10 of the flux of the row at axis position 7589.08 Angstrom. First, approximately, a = 1.05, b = 1.10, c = 1.00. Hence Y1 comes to 1.10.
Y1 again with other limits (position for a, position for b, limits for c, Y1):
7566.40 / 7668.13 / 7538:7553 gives 0.49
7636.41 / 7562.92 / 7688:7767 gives 1.20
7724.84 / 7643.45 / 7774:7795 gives 0.81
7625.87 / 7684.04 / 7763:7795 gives 1.08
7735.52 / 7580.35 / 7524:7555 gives 1.21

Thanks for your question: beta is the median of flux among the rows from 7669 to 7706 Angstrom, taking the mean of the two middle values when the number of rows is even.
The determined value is 10.1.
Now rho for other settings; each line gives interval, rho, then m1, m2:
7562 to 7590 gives 4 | 13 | 6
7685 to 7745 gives -30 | 12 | 28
